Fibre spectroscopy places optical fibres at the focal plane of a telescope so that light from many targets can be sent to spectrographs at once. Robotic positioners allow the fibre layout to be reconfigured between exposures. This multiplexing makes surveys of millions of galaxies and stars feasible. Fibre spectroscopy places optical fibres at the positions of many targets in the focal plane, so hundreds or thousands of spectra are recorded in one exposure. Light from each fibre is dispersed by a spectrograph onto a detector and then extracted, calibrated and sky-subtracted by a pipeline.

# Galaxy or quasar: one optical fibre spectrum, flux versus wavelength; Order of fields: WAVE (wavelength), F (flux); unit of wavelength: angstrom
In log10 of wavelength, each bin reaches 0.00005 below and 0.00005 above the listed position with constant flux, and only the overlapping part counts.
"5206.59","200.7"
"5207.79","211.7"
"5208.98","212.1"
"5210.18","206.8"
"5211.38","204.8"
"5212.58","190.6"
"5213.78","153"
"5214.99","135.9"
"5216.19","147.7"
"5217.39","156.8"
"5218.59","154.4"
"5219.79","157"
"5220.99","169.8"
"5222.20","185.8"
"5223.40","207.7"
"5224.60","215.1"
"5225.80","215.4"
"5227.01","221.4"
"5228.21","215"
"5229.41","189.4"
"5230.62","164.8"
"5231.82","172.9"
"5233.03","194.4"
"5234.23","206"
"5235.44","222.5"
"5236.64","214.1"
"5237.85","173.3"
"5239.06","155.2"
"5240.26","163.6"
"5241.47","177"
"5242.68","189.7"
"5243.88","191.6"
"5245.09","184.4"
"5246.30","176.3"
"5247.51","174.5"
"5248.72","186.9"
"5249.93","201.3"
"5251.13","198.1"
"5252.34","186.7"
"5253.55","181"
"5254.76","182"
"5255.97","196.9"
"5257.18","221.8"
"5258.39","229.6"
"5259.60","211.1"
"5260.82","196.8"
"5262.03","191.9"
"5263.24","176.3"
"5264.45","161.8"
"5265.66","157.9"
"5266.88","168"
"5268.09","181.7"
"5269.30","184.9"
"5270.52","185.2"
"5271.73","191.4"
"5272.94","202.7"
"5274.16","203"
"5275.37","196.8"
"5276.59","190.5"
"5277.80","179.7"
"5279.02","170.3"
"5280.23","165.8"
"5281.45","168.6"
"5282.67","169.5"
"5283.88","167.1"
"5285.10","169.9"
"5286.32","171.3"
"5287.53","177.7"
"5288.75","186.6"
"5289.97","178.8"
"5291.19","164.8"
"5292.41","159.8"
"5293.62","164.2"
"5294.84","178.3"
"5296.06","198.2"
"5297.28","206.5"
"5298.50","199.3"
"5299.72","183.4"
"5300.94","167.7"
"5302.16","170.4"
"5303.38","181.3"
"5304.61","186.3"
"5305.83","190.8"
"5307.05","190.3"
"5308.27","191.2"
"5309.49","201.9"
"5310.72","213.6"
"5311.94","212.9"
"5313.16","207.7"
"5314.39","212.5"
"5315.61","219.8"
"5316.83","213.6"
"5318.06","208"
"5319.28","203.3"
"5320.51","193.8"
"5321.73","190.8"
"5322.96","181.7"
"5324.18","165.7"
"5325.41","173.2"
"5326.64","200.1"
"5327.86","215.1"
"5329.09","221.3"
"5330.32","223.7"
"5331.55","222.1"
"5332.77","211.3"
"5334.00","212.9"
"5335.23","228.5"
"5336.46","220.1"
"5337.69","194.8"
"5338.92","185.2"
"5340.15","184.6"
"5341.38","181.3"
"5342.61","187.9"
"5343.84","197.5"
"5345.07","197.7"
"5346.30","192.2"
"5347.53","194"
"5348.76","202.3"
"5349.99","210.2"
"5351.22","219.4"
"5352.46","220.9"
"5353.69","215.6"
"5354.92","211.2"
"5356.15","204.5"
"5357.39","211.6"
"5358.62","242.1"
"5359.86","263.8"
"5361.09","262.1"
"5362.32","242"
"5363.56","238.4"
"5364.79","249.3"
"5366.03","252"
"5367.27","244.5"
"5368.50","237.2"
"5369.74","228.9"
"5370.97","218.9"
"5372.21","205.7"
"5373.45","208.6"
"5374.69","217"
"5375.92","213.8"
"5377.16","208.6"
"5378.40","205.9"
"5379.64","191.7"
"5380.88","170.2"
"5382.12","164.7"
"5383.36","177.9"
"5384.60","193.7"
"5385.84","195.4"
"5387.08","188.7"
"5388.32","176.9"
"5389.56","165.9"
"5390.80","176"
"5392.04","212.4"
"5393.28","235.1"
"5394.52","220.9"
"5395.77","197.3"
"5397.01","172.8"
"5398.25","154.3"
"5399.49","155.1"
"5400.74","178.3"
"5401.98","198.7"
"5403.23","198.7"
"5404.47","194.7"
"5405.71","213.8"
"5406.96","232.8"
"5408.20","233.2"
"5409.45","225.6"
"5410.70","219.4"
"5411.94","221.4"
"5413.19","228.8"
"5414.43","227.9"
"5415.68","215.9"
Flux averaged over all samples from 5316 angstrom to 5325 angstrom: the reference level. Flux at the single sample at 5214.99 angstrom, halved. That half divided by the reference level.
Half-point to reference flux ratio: 0.35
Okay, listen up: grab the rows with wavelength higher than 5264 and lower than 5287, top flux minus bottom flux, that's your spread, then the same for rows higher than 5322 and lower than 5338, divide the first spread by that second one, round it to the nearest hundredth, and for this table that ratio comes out 0.72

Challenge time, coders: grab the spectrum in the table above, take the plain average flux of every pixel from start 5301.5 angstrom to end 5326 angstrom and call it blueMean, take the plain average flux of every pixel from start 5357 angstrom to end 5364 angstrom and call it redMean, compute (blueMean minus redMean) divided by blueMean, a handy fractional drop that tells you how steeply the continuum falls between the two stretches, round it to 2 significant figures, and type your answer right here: -0.25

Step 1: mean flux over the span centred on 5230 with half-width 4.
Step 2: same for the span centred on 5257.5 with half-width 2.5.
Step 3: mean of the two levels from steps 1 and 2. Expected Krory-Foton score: 204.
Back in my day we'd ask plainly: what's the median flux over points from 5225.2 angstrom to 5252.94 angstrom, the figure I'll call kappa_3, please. 189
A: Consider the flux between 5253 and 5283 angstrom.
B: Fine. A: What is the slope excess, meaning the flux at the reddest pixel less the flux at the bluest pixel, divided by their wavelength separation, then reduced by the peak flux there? -230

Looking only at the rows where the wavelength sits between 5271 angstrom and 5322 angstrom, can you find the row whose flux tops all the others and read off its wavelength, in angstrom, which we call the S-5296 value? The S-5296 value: 5315.61 angstrom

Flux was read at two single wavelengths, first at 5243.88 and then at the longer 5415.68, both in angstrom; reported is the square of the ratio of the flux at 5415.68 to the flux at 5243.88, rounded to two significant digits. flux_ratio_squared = 1.3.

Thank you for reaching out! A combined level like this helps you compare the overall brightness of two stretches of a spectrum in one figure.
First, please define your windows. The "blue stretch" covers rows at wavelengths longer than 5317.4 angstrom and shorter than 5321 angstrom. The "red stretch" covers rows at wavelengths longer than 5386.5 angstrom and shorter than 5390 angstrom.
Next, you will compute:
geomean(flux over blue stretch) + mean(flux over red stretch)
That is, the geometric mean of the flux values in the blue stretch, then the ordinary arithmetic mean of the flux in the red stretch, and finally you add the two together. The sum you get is 379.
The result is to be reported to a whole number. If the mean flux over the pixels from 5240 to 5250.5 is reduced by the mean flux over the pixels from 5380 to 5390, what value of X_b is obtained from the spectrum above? 4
